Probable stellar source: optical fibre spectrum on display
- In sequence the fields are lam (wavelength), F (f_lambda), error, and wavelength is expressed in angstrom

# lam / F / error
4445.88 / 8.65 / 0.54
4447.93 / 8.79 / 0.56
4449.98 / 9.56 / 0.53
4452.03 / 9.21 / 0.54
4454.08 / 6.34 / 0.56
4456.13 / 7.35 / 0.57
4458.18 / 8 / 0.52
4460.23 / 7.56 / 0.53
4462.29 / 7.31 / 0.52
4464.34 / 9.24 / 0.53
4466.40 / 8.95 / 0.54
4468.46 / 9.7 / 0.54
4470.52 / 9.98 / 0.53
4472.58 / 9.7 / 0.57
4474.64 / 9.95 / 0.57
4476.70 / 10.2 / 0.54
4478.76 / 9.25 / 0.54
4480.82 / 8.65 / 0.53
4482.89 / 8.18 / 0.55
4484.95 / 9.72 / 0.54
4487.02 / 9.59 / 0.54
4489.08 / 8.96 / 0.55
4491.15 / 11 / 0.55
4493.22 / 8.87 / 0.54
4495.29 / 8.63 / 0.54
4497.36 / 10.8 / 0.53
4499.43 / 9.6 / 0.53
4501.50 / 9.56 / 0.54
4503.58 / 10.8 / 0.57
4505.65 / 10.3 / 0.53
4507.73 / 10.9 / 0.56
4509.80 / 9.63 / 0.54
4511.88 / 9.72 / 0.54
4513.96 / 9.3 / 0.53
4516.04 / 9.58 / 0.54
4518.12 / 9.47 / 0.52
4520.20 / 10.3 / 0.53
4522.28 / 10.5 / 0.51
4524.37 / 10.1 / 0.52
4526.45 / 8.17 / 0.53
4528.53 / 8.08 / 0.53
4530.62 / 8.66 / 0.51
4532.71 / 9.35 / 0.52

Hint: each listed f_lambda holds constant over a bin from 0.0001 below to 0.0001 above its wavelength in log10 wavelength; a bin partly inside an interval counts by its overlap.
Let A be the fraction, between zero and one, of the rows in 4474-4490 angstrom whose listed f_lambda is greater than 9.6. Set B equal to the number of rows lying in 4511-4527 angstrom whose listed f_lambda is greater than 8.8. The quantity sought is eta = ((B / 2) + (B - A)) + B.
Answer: 17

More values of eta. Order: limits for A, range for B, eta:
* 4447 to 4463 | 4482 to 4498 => 15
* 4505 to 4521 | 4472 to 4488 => 14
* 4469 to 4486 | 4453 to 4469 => 7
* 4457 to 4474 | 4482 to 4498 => 15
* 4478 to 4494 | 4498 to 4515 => 20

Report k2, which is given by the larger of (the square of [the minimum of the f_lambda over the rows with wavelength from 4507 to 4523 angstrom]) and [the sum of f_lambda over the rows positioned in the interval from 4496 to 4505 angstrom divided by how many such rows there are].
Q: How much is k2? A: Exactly 86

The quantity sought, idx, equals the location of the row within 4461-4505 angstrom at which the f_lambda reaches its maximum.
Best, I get 4491.15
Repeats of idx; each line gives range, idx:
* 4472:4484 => 4476.70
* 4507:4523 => 4507.73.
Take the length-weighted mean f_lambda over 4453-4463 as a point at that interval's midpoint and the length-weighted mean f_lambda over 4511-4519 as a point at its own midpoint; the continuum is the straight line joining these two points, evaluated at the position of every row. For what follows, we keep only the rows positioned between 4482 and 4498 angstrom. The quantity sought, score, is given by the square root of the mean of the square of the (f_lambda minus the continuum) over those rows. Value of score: 1.28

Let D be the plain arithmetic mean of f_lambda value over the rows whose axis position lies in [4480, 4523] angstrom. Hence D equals 9.7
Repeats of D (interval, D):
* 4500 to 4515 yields 10.0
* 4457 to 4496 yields 9.1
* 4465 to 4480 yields 9.7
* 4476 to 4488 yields 9.3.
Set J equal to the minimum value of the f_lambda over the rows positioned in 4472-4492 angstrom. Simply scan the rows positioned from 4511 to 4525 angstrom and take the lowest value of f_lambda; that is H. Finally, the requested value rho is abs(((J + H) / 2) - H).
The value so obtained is 0.6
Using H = 9.3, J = 8.18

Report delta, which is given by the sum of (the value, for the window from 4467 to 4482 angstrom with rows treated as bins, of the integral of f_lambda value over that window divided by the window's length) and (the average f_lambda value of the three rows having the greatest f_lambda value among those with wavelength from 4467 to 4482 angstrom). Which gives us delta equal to 19.6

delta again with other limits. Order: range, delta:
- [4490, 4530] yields 20.6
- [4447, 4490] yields 18.9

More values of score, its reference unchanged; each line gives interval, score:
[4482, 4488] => 1.03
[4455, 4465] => 0.81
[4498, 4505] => 1.12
